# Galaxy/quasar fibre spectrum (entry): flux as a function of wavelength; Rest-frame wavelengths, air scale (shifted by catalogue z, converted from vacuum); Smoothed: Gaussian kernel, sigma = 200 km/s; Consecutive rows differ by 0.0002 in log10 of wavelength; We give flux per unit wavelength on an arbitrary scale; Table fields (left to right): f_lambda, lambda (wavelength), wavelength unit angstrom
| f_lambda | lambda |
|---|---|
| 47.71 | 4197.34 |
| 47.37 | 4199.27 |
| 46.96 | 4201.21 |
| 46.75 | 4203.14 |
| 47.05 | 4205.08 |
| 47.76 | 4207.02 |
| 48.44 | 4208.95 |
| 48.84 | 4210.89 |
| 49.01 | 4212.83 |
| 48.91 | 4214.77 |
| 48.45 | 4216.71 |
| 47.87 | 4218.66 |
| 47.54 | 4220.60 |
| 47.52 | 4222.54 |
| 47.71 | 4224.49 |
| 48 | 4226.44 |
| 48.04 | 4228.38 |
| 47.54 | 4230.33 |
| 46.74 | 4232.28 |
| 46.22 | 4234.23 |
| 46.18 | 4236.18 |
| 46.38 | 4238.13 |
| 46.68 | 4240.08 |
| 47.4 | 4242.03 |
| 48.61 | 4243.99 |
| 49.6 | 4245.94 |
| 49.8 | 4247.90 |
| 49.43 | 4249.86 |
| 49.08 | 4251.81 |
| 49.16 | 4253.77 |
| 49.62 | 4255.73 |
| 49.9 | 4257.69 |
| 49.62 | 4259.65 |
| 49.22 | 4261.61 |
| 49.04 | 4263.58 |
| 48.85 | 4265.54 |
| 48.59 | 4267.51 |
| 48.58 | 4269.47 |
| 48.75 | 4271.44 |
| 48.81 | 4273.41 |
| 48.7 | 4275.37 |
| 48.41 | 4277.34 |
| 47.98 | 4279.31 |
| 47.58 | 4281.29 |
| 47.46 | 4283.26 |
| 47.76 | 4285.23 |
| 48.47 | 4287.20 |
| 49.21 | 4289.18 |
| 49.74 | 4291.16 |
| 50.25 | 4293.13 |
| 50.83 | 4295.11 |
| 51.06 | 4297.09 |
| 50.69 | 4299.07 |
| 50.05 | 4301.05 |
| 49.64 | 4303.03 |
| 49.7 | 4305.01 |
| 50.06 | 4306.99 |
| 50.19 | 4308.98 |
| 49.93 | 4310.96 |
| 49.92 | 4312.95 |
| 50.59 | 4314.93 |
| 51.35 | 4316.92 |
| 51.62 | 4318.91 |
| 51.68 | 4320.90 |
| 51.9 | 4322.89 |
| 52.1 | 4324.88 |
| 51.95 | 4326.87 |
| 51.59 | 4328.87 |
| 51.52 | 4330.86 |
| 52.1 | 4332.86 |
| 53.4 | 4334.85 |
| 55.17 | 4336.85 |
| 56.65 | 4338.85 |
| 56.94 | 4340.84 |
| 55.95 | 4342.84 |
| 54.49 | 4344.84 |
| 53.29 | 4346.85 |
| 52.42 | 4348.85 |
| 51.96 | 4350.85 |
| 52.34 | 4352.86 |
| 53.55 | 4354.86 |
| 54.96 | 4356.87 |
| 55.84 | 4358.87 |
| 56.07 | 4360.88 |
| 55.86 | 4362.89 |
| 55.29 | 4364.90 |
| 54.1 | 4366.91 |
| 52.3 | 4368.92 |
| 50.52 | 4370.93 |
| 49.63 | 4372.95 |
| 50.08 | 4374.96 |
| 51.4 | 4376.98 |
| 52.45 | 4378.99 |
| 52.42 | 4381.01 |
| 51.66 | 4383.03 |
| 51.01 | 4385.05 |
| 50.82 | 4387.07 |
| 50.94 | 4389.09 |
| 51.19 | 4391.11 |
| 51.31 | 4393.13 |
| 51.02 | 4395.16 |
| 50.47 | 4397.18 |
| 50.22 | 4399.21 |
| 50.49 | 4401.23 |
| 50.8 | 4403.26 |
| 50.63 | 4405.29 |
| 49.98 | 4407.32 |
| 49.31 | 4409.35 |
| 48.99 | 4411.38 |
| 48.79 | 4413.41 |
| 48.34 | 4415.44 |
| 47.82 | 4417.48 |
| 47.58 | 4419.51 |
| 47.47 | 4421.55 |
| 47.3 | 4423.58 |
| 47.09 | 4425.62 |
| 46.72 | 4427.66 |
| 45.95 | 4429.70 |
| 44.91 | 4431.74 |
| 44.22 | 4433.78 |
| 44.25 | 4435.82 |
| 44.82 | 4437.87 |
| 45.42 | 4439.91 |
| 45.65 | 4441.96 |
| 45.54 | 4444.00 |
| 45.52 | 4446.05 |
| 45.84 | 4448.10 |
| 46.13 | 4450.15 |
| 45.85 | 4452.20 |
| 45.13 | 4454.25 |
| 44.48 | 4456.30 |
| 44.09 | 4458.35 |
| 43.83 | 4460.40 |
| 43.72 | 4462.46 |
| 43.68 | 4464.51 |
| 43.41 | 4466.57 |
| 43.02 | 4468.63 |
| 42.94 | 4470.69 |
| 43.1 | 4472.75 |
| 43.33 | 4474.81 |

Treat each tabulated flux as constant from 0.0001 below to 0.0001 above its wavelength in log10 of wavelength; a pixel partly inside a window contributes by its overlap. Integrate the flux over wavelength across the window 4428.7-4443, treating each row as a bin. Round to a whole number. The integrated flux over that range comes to 644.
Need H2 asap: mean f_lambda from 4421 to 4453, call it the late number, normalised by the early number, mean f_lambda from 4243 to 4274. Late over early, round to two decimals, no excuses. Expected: 0.93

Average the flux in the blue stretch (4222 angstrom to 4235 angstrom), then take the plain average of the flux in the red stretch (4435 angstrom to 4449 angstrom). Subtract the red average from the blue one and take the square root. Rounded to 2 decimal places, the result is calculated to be 1.45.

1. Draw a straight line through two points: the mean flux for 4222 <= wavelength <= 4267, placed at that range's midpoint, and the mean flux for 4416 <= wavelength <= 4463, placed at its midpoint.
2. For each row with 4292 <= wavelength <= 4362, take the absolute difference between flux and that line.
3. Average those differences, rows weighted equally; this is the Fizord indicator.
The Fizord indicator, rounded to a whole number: 5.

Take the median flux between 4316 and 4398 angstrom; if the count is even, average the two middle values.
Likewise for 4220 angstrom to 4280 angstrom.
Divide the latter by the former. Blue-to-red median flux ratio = 0.93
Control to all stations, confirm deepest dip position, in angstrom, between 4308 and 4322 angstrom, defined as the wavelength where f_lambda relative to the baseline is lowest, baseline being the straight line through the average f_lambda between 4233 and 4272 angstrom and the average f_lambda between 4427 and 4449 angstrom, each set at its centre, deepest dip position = 4310.96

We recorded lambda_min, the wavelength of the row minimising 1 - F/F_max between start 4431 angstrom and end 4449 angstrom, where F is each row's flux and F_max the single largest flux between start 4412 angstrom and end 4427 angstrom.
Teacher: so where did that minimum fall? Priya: 4448.10 angstrom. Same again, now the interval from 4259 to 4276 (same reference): 4259.65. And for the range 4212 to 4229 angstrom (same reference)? 4212.83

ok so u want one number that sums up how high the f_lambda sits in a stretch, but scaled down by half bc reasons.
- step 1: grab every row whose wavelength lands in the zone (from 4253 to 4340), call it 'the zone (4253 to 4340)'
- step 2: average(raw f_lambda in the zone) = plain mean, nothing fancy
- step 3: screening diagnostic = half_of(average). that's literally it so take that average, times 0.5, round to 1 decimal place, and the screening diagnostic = 25.1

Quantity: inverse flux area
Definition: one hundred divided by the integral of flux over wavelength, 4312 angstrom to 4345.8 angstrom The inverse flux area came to 0.056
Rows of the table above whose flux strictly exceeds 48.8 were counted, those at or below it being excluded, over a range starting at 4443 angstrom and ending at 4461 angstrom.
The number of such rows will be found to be 0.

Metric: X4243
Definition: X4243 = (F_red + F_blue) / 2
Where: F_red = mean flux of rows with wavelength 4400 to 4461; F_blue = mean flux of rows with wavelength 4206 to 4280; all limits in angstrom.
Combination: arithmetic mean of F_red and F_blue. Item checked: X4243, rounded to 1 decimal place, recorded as 47.6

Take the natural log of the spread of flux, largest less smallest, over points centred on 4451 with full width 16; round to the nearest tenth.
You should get 0.7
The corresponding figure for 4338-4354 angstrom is 1.6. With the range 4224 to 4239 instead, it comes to 0.6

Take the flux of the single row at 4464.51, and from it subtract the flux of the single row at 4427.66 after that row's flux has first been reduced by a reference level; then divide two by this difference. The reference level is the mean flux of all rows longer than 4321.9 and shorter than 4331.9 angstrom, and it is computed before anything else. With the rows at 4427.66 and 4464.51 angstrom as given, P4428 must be 0.0410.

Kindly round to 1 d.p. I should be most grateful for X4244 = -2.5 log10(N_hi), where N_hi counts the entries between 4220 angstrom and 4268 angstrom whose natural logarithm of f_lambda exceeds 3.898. -1.9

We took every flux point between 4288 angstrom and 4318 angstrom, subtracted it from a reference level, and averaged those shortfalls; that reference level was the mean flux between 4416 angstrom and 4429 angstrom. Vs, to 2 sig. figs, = -2.9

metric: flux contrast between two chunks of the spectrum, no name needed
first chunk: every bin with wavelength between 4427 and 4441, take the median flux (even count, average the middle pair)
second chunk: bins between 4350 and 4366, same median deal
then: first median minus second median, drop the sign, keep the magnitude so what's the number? 10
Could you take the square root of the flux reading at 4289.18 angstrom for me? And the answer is 7.01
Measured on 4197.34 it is 6.91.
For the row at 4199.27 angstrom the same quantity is 6.88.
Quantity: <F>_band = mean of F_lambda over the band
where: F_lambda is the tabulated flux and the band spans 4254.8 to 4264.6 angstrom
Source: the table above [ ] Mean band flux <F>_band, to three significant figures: 49.5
